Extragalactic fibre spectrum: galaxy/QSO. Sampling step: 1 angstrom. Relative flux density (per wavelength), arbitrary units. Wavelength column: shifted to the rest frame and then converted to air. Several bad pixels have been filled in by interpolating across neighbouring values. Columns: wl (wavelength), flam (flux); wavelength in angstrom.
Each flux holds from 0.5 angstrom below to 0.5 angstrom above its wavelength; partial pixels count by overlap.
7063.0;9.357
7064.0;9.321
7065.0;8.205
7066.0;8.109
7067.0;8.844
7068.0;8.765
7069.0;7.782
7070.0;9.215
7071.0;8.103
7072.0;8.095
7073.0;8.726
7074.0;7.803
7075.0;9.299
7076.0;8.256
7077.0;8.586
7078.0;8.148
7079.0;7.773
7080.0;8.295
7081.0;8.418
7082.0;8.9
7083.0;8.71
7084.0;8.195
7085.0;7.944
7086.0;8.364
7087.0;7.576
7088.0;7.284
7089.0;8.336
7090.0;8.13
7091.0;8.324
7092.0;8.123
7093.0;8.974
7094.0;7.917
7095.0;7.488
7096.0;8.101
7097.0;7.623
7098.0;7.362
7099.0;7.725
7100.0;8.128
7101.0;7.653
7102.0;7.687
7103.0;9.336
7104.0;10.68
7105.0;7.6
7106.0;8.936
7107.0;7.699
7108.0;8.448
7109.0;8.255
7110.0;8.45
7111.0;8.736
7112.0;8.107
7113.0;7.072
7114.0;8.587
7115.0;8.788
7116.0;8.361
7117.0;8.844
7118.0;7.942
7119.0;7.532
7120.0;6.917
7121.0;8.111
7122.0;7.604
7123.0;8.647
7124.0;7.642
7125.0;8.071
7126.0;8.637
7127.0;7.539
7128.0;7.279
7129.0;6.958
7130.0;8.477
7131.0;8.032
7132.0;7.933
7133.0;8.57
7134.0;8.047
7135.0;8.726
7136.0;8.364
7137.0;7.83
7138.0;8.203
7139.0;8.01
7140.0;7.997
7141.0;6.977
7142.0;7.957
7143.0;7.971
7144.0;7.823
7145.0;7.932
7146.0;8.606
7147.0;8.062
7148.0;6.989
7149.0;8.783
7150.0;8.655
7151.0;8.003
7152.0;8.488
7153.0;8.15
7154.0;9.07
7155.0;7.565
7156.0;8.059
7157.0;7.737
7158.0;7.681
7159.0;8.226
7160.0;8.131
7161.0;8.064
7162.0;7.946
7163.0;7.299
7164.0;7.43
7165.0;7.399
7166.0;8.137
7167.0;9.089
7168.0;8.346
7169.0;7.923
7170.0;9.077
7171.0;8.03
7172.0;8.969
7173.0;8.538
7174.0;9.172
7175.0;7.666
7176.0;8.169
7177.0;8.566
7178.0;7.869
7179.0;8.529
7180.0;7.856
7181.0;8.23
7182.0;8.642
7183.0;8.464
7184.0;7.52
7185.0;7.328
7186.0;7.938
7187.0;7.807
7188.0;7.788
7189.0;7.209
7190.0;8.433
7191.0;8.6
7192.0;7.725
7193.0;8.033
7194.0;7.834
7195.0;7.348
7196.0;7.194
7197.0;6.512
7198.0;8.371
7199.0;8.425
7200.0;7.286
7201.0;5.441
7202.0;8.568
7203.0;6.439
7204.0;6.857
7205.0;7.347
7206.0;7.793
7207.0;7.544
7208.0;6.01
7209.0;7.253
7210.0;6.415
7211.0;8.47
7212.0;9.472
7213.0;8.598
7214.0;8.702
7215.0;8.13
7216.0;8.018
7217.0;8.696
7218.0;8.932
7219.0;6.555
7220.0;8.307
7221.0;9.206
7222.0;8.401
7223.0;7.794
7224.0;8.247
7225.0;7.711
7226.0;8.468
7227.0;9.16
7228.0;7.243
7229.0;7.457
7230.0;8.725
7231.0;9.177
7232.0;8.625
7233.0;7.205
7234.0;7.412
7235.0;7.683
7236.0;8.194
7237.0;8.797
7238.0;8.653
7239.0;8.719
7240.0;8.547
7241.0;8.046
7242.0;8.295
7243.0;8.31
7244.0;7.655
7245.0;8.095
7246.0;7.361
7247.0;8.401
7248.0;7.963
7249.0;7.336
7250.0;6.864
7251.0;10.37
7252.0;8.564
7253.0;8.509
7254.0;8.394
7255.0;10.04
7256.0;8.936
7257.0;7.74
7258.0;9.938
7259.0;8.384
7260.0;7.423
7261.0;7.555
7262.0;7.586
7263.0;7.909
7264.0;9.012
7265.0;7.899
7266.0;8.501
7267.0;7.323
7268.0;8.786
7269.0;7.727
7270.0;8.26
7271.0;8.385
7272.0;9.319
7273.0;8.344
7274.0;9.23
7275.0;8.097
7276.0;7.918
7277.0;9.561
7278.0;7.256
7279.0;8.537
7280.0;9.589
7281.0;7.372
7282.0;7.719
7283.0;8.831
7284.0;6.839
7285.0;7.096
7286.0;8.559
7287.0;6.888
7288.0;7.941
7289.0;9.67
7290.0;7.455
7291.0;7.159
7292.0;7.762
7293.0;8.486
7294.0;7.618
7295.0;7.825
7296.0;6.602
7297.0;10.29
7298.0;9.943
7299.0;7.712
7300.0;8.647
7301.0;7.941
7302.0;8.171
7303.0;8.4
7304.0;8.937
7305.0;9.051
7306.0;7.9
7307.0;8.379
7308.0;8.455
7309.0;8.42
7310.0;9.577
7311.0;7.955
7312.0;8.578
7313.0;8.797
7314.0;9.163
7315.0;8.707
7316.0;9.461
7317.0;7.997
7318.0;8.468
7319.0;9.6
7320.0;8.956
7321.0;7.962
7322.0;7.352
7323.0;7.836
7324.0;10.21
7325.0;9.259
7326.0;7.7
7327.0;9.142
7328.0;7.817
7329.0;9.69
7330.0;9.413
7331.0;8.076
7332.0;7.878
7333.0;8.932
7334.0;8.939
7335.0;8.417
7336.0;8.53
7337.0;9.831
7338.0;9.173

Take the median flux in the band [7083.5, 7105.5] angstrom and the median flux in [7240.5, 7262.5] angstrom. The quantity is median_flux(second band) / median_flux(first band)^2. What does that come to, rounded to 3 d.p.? 0.127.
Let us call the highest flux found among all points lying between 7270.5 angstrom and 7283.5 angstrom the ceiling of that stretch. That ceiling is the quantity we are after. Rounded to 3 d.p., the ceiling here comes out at 9.589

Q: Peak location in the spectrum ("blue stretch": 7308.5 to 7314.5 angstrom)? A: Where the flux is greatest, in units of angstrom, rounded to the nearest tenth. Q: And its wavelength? 7310.0 angstrom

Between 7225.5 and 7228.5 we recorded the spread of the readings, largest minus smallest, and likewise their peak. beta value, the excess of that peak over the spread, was 7.24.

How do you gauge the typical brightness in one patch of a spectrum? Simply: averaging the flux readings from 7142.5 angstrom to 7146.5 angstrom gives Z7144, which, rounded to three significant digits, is 8.08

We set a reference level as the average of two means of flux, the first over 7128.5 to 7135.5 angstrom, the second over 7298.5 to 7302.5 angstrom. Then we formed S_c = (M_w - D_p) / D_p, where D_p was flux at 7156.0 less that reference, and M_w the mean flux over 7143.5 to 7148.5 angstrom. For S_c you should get -150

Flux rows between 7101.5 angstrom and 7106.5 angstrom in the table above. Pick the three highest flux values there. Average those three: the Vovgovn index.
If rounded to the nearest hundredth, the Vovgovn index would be 9.65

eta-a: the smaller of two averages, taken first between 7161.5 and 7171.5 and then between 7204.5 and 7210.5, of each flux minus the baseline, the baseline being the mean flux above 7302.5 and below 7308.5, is -1.46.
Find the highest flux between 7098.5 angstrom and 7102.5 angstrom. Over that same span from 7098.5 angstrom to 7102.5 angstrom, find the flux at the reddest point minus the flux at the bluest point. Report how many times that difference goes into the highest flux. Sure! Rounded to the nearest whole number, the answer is -214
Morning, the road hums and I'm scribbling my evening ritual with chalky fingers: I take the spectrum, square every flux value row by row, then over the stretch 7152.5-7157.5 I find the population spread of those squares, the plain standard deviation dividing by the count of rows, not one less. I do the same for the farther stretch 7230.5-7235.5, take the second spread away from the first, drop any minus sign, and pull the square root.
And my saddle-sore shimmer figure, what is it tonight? 1.9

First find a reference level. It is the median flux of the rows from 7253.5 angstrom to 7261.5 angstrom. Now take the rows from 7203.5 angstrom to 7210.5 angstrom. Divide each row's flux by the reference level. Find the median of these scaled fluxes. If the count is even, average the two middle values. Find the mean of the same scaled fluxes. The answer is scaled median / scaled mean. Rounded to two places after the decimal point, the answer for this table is 1.03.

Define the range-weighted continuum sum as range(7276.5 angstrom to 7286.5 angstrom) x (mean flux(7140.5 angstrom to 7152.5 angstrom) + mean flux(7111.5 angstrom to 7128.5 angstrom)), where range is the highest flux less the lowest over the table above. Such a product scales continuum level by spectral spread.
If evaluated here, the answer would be 44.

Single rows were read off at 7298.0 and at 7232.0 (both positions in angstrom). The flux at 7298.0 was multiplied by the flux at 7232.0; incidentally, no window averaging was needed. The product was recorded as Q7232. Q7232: 86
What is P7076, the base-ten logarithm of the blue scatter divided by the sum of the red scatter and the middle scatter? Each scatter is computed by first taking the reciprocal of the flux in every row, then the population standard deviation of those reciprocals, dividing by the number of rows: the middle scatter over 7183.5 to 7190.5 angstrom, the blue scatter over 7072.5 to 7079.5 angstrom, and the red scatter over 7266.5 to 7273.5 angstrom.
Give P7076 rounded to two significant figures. -0.34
